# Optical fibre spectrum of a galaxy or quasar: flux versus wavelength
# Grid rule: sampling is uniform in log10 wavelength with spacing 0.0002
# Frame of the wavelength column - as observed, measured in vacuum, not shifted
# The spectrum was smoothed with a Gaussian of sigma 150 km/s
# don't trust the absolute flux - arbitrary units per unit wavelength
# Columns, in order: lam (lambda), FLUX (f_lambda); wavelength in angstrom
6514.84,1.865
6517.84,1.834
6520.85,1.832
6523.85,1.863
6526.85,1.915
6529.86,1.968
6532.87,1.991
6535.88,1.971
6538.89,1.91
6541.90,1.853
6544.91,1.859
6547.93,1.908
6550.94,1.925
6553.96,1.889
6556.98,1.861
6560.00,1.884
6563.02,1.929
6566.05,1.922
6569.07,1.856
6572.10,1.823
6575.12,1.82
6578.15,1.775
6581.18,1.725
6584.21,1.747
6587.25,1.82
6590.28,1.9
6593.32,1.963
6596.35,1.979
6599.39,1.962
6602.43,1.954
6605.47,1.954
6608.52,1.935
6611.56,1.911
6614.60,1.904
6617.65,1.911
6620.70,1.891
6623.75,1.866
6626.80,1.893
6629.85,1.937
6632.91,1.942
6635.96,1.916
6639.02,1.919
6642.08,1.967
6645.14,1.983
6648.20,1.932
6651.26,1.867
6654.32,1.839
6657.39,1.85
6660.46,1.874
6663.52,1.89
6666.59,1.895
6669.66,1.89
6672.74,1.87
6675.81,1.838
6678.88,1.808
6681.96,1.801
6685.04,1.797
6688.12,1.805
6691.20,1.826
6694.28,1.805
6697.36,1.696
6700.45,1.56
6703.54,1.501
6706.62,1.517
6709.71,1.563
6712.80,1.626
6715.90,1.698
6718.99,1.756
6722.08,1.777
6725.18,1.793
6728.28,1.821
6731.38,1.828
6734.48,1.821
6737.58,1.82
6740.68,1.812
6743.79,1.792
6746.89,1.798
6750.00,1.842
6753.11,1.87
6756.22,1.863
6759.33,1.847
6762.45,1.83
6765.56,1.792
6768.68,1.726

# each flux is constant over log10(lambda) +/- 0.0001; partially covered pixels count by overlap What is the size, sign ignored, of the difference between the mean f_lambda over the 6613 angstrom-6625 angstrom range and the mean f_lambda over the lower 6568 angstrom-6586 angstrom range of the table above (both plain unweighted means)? 0.10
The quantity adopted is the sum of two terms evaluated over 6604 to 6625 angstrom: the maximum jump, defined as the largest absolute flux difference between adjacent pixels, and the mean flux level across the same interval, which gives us 1.94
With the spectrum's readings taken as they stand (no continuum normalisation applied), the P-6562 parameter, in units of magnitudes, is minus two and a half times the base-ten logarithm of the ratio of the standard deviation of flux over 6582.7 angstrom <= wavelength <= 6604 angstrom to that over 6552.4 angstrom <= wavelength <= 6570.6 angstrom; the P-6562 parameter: -1.2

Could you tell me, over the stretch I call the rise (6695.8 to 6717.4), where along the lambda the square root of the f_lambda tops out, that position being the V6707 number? 6715.90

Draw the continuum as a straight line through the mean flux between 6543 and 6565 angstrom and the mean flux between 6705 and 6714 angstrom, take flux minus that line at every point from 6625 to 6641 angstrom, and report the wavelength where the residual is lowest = 6626.80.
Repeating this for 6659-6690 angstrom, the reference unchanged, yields 6681.96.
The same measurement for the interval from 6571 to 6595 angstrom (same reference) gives 6581.18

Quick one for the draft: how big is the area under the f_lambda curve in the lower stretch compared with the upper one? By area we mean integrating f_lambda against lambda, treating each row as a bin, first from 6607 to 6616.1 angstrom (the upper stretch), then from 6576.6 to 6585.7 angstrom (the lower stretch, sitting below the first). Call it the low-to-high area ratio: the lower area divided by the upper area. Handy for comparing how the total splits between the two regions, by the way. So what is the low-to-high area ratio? 0.91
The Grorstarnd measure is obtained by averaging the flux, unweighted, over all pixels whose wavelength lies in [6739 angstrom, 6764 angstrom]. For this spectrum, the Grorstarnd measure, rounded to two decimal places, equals 1.83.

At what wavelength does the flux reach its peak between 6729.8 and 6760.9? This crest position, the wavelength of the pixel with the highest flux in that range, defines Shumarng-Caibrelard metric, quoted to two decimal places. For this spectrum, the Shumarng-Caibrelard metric 6753.11 angstrom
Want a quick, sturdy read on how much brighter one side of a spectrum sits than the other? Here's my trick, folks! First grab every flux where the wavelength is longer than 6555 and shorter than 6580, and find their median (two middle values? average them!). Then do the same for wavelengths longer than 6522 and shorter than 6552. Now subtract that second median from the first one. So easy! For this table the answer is -0.054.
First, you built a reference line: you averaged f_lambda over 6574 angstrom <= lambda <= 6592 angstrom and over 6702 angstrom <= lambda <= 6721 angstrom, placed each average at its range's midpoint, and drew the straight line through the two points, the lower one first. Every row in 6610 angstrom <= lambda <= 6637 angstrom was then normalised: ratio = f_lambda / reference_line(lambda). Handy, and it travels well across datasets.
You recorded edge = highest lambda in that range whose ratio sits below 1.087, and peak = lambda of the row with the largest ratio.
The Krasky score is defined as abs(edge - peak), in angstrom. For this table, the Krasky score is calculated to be 9.2 angstrom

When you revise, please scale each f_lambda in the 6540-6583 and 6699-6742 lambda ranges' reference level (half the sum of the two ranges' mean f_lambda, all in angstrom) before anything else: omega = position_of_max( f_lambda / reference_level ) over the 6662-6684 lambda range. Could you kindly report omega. 6666.59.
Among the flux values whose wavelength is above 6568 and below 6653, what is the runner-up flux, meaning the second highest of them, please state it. 1.979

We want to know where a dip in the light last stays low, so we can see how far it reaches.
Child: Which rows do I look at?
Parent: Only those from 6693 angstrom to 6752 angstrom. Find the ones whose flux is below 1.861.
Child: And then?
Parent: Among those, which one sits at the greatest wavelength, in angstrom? 6750.00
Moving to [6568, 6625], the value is 6587.25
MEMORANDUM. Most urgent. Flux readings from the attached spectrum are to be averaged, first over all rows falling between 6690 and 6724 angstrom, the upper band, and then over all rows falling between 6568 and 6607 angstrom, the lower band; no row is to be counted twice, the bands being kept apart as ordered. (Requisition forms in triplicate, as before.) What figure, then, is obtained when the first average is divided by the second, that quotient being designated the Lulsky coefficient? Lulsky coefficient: 0.892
